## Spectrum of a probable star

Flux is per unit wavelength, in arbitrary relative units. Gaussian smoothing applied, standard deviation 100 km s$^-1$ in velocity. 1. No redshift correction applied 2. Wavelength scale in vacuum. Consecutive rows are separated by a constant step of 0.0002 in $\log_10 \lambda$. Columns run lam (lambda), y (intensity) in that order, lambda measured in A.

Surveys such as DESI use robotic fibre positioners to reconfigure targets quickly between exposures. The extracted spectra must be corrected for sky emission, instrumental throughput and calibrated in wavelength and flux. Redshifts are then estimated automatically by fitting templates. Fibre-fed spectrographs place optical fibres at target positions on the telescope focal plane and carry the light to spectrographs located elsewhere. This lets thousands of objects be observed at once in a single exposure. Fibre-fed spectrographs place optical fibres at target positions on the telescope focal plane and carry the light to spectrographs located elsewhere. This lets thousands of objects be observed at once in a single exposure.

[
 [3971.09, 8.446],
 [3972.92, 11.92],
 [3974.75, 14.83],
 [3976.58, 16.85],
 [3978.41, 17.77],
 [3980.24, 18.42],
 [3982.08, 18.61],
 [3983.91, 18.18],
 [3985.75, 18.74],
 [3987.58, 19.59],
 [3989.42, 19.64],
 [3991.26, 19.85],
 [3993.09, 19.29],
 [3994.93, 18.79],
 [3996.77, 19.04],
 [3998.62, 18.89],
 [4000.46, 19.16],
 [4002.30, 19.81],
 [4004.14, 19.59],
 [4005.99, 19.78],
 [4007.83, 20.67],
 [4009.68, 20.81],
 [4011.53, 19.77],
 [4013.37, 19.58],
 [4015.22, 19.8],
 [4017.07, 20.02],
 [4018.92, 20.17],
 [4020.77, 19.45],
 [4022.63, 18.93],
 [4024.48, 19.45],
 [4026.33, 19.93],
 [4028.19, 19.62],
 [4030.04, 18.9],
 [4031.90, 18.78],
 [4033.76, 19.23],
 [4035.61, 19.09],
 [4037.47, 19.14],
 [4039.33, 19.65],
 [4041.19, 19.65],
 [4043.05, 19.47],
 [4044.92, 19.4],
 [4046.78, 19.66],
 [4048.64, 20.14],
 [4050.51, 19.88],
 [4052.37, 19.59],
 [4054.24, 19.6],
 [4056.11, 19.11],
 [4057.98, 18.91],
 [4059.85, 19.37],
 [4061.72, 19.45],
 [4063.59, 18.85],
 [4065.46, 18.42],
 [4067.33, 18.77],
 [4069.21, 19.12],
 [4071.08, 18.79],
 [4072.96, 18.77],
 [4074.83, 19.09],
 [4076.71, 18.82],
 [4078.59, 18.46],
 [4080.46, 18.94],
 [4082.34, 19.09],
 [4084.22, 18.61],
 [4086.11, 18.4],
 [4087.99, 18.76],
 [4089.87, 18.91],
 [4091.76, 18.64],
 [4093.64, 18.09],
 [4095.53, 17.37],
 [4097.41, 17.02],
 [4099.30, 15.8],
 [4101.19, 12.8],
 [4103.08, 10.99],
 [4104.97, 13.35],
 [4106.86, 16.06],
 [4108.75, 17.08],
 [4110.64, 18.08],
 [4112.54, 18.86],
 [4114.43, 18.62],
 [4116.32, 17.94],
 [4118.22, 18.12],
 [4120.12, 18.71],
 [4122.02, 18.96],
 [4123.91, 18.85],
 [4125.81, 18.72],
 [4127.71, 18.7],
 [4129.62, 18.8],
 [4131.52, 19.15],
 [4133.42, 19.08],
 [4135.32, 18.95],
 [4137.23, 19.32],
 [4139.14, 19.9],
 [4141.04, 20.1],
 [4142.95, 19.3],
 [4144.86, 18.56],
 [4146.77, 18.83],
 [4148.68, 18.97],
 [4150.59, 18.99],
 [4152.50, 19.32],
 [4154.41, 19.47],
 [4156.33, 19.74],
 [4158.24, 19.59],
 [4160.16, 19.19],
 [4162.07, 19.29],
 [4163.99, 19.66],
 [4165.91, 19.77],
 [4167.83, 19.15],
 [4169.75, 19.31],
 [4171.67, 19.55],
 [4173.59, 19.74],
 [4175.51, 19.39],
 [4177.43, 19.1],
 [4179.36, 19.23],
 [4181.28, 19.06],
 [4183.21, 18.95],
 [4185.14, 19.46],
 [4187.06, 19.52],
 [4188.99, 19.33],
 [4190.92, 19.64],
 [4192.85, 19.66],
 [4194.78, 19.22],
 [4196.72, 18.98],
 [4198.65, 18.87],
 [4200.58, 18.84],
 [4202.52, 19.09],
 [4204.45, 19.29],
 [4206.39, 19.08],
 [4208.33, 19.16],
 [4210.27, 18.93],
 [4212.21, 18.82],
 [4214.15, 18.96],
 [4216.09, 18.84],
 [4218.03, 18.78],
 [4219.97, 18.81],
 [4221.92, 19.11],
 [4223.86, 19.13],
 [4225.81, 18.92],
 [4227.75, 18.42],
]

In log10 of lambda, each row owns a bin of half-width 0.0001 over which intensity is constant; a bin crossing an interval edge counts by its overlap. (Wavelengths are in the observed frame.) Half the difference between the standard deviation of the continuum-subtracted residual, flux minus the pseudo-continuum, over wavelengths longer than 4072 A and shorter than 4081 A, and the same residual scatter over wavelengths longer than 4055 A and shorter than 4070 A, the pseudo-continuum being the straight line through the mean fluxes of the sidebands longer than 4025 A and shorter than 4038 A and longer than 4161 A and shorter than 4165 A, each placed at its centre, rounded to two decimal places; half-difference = -0.05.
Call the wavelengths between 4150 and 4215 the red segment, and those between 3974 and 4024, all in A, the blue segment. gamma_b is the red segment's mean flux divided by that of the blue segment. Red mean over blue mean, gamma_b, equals 1.01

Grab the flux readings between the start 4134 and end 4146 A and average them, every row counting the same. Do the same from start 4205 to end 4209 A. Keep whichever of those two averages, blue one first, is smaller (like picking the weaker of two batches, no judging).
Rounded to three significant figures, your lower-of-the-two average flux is 19.1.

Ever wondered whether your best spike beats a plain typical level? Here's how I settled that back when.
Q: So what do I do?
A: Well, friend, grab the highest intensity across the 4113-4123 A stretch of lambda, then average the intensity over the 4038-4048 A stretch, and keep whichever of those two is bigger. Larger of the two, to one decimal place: 19.6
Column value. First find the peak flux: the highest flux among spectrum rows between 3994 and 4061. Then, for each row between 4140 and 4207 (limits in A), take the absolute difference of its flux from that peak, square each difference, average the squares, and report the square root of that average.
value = 1.6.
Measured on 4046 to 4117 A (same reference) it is 3.3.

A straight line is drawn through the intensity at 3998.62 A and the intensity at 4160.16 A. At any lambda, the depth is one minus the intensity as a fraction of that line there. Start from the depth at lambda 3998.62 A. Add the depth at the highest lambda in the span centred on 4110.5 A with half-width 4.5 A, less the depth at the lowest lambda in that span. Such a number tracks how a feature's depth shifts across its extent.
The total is -0.13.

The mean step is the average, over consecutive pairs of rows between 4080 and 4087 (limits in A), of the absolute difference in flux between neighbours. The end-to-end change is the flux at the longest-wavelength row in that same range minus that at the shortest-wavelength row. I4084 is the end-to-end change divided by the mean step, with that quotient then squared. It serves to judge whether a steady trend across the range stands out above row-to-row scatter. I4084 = 3.7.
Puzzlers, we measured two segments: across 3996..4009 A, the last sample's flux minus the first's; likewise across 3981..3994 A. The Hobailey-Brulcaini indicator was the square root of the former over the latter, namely 1.5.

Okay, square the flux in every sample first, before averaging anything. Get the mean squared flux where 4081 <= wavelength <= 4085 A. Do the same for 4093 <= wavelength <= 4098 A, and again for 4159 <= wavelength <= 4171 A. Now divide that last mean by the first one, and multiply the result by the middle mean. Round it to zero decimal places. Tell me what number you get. 324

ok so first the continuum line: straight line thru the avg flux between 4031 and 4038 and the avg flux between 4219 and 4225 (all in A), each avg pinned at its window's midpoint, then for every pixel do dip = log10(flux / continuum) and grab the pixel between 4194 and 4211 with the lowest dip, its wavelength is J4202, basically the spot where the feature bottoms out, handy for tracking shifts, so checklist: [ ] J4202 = 4200.58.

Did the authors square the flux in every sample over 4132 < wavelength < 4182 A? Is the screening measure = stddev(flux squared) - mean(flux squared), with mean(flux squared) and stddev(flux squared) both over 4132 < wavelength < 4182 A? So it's -360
